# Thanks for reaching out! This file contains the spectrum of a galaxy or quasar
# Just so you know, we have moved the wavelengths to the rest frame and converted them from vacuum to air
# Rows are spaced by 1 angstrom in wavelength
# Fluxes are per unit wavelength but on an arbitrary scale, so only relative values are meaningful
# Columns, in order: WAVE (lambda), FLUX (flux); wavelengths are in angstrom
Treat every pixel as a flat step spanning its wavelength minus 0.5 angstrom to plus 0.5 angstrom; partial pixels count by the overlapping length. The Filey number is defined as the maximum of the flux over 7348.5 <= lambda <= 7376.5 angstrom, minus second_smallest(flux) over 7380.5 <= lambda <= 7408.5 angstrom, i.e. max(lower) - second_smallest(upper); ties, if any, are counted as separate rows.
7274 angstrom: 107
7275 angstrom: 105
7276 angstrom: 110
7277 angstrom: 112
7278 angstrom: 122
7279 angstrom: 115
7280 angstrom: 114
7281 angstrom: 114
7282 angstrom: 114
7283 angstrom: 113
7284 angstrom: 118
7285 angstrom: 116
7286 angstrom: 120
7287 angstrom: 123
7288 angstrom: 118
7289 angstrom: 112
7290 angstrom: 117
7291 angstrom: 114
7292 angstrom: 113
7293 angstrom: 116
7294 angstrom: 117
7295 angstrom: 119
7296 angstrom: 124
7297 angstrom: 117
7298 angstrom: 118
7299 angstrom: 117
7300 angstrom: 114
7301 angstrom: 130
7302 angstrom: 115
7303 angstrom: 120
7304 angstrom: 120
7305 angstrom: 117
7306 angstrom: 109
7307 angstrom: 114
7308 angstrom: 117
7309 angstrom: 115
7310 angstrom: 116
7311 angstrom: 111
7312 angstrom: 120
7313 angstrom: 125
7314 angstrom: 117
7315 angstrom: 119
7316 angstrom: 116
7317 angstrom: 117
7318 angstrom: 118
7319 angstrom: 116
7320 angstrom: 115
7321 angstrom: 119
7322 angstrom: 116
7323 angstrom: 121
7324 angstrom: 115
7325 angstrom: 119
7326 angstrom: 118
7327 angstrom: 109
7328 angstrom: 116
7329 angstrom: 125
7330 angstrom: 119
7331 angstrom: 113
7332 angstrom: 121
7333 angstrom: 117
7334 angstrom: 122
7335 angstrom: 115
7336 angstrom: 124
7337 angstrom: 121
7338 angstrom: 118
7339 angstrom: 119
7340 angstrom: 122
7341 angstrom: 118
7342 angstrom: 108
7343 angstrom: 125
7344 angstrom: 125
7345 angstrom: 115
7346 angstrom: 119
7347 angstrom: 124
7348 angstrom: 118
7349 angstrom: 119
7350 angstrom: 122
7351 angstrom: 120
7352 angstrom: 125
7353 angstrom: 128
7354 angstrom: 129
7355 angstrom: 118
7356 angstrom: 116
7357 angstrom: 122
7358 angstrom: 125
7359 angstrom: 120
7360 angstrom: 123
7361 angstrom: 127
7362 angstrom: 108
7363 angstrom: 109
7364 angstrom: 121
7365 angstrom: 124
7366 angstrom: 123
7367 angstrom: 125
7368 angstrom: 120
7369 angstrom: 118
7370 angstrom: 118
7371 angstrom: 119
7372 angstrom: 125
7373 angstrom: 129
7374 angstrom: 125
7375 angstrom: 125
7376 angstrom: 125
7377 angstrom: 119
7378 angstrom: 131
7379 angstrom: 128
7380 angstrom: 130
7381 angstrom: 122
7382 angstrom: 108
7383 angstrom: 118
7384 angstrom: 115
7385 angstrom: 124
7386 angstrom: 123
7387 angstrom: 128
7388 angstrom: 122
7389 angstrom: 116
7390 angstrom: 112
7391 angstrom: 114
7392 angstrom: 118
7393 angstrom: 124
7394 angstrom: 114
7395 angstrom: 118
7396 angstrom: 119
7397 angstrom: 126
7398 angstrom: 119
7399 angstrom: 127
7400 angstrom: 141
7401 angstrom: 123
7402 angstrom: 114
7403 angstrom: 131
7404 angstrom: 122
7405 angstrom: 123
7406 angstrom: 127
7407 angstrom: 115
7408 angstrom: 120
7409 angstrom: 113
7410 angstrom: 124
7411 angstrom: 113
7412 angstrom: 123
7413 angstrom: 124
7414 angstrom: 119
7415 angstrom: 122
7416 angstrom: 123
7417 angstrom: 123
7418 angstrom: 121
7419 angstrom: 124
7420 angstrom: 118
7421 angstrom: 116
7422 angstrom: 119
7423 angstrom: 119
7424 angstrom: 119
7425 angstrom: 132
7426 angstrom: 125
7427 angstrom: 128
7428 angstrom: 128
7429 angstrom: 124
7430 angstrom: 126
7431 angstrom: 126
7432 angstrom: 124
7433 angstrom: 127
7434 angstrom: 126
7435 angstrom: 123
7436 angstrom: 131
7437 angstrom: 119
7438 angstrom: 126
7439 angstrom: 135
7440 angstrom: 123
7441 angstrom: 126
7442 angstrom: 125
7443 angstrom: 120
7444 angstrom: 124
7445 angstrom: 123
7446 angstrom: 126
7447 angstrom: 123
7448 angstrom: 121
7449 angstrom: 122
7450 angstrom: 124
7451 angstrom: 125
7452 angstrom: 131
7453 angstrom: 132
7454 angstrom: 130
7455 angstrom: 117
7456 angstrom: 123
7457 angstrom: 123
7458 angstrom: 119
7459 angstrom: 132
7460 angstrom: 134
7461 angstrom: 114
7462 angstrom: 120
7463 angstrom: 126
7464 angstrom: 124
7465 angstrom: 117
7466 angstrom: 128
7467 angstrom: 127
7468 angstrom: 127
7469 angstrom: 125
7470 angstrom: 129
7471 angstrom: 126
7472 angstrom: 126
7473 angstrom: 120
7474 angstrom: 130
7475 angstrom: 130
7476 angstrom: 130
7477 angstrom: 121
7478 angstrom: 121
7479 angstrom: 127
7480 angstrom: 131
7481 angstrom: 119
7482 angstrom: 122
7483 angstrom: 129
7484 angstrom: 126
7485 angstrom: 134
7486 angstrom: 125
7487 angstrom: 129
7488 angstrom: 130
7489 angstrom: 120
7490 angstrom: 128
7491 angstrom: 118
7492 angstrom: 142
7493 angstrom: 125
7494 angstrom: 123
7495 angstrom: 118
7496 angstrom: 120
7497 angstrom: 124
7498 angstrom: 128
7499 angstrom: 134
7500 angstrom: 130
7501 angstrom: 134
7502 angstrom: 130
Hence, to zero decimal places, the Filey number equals 17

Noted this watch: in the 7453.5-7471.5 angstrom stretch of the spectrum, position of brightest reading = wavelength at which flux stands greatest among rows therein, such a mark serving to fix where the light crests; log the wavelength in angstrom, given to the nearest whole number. 7460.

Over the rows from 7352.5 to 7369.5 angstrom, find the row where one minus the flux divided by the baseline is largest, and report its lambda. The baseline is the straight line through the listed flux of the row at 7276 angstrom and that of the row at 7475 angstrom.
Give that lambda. 7362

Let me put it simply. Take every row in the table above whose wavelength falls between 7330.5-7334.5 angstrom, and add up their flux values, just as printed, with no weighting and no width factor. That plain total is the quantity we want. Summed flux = 473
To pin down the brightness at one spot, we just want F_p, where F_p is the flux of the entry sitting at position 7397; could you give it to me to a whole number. 126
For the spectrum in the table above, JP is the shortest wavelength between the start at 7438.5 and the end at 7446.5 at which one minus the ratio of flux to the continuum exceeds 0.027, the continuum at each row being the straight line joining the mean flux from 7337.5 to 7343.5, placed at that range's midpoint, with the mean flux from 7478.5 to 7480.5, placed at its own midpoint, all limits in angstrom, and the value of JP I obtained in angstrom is 7443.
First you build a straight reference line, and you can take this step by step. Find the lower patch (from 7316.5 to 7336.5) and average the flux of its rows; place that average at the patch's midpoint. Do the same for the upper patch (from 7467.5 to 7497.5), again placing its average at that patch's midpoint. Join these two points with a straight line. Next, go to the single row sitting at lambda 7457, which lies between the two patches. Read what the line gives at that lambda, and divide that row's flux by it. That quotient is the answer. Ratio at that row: 0.99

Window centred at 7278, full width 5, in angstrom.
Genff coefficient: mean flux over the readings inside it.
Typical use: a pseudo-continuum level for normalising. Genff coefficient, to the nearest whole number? 115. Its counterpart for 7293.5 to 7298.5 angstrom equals 119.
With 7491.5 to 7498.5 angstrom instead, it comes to 126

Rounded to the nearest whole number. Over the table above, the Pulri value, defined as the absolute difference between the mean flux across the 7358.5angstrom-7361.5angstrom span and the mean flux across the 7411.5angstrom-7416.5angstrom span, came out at 1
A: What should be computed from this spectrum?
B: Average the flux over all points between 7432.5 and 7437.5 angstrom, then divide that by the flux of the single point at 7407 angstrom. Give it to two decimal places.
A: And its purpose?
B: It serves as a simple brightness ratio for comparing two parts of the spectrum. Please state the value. 1.09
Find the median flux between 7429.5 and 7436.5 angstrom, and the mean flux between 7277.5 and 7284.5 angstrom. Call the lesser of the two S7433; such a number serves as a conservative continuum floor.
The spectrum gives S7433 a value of 116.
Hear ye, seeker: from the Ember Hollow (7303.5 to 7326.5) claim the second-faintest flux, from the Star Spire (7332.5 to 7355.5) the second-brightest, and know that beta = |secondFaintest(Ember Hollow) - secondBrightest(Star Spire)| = 17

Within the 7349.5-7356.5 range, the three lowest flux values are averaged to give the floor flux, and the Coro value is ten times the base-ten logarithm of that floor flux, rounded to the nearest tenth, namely 20.7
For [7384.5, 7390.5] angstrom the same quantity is 20.7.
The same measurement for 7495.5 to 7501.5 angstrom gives 20.9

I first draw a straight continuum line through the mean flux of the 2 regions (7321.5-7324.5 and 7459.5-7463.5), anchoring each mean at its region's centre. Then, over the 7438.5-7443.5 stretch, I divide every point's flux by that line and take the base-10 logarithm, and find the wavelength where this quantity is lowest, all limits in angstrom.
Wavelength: 7443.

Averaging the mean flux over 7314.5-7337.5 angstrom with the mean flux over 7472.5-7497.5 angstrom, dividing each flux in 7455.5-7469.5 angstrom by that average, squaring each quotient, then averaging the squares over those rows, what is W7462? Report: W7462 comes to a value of 1.042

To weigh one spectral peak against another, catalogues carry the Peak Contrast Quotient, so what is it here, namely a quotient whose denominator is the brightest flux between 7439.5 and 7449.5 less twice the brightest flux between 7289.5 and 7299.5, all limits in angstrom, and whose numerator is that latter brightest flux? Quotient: -1.02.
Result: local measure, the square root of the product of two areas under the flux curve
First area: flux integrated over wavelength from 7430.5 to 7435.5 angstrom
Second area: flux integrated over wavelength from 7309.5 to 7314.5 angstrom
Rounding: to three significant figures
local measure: 607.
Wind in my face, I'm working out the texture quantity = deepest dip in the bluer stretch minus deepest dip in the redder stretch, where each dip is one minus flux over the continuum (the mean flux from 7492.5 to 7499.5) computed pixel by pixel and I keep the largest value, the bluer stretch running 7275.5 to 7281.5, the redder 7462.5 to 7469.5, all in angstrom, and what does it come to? 0.056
